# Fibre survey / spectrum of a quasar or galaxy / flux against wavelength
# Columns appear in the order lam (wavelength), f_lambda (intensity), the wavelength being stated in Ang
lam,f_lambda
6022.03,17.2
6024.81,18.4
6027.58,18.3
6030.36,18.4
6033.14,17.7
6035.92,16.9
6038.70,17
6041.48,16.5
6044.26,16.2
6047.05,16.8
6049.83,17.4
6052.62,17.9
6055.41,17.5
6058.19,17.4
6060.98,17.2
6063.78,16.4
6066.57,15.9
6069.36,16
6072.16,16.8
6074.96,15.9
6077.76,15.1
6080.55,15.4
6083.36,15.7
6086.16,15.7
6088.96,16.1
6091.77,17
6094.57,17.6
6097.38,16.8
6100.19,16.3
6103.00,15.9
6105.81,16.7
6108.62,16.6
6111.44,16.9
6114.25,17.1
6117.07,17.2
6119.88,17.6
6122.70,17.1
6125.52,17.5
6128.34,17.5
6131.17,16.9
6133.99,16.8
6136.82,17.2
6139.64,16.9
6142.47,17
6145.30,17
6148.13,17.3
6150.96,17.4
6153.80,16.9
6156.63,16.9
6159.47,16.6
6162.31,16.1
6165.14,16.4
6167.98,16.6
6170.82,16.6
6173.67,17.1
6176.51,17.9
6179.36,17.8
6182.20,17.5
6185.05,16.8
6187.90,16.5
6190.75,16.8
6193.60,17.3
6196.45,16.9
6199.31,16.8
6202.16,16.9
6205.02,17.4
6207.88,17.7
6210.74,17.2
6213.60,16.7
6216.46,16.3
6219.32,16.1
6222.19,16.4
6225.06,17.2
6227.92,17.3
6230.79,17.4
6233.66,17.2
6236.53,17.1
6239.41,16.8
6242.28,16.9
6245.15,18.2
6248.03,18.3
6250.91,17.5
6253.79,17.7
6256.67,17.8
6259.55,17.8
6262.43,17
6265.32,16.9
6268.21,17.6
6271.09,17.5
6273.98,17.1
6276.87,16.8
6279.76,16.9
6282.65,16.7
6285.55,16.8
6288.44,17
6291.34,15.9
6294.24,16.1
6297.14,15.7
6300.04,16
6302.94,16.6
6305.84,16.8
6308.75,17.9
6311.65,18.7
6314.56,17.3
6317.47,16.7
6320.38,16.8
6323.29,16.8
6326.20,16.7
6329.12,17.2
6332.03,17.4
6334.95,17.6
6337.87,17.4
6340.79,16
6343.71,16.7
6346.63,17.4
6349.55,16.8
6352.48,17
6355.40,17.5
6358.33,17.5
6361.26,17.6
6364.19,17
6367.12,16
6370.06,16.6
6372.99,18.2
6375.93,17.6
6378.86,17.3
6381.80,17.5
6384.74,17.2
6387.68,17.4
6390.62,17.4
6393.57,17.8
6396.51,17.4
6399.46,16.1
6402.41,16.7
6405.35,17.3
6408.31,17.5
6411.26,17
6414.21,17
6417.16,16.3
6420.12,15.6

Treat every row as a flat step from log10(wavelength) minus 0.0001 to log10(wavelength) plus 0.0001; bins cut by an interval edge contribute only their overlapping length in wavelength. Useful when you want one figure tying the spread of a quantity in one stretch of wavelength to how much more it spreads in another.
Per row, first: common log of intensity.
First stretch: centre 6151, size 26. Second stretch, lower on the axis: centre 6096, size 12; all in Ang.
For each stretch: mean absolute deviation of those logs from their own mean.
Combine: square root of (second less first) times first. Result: 0.0045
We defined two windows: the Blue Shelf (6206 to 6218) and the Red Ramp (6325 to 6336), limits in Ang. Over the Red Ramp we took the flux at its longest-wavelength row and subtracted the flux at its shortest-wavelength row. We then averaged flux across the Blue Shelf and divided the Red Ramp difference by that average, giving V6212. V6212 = 0.053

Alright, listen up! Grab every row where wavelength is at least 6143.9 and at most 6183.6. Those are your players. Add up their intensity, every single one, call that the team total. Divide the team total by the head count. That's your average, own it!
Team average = 17.0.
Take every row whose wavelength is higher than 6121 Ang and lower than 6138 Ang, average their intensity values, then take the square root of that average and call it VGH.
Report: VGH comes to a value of 4.143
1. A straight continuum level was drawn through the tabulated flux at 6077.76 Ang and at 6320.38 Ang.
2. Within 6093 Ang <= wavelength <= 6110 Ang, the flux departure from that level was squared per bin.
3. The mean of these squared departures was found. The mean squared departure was 2.2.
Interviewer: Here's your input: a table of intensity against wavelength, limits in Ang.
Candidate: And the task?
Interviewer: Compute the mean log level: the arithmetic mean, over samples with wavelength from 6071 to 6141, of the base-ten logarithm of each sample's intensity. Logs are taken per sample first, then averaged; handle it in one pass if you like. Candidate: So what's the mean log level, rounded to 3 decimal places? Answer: 1.221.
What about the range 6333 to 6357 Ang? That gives 1.232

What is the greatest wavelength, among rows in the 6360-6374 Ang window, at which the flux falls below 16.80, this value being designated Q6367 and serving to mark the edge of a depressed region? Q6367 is 6370.06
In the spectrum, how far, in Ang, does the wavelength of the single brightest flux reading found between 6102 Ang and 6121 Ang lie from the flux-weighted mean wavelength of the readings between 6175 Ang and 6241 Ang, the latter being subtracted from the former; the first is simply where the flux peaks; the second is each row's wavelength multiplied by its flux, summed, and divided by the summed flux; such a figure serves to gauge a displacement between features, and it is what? -87.9 Ang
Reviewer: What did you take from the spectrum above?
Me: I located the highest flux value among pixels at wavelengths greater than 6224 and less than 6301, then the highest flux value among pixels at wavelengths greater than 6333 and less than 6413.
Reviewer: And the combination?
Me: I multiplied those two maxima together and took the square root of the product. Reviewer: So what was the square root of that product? 18.25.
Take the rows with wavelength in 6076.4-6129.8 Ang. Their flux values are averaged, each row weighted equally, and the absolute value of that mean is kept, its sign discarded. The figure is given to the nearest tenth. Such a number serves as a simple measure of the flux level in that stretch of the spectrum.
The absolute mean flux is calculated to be 16.6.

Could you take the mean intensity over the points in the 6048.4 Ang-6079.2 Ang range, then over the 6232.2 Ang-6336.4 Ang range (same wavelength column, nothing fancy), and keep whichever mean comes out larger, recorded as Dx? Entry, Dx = 17.1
